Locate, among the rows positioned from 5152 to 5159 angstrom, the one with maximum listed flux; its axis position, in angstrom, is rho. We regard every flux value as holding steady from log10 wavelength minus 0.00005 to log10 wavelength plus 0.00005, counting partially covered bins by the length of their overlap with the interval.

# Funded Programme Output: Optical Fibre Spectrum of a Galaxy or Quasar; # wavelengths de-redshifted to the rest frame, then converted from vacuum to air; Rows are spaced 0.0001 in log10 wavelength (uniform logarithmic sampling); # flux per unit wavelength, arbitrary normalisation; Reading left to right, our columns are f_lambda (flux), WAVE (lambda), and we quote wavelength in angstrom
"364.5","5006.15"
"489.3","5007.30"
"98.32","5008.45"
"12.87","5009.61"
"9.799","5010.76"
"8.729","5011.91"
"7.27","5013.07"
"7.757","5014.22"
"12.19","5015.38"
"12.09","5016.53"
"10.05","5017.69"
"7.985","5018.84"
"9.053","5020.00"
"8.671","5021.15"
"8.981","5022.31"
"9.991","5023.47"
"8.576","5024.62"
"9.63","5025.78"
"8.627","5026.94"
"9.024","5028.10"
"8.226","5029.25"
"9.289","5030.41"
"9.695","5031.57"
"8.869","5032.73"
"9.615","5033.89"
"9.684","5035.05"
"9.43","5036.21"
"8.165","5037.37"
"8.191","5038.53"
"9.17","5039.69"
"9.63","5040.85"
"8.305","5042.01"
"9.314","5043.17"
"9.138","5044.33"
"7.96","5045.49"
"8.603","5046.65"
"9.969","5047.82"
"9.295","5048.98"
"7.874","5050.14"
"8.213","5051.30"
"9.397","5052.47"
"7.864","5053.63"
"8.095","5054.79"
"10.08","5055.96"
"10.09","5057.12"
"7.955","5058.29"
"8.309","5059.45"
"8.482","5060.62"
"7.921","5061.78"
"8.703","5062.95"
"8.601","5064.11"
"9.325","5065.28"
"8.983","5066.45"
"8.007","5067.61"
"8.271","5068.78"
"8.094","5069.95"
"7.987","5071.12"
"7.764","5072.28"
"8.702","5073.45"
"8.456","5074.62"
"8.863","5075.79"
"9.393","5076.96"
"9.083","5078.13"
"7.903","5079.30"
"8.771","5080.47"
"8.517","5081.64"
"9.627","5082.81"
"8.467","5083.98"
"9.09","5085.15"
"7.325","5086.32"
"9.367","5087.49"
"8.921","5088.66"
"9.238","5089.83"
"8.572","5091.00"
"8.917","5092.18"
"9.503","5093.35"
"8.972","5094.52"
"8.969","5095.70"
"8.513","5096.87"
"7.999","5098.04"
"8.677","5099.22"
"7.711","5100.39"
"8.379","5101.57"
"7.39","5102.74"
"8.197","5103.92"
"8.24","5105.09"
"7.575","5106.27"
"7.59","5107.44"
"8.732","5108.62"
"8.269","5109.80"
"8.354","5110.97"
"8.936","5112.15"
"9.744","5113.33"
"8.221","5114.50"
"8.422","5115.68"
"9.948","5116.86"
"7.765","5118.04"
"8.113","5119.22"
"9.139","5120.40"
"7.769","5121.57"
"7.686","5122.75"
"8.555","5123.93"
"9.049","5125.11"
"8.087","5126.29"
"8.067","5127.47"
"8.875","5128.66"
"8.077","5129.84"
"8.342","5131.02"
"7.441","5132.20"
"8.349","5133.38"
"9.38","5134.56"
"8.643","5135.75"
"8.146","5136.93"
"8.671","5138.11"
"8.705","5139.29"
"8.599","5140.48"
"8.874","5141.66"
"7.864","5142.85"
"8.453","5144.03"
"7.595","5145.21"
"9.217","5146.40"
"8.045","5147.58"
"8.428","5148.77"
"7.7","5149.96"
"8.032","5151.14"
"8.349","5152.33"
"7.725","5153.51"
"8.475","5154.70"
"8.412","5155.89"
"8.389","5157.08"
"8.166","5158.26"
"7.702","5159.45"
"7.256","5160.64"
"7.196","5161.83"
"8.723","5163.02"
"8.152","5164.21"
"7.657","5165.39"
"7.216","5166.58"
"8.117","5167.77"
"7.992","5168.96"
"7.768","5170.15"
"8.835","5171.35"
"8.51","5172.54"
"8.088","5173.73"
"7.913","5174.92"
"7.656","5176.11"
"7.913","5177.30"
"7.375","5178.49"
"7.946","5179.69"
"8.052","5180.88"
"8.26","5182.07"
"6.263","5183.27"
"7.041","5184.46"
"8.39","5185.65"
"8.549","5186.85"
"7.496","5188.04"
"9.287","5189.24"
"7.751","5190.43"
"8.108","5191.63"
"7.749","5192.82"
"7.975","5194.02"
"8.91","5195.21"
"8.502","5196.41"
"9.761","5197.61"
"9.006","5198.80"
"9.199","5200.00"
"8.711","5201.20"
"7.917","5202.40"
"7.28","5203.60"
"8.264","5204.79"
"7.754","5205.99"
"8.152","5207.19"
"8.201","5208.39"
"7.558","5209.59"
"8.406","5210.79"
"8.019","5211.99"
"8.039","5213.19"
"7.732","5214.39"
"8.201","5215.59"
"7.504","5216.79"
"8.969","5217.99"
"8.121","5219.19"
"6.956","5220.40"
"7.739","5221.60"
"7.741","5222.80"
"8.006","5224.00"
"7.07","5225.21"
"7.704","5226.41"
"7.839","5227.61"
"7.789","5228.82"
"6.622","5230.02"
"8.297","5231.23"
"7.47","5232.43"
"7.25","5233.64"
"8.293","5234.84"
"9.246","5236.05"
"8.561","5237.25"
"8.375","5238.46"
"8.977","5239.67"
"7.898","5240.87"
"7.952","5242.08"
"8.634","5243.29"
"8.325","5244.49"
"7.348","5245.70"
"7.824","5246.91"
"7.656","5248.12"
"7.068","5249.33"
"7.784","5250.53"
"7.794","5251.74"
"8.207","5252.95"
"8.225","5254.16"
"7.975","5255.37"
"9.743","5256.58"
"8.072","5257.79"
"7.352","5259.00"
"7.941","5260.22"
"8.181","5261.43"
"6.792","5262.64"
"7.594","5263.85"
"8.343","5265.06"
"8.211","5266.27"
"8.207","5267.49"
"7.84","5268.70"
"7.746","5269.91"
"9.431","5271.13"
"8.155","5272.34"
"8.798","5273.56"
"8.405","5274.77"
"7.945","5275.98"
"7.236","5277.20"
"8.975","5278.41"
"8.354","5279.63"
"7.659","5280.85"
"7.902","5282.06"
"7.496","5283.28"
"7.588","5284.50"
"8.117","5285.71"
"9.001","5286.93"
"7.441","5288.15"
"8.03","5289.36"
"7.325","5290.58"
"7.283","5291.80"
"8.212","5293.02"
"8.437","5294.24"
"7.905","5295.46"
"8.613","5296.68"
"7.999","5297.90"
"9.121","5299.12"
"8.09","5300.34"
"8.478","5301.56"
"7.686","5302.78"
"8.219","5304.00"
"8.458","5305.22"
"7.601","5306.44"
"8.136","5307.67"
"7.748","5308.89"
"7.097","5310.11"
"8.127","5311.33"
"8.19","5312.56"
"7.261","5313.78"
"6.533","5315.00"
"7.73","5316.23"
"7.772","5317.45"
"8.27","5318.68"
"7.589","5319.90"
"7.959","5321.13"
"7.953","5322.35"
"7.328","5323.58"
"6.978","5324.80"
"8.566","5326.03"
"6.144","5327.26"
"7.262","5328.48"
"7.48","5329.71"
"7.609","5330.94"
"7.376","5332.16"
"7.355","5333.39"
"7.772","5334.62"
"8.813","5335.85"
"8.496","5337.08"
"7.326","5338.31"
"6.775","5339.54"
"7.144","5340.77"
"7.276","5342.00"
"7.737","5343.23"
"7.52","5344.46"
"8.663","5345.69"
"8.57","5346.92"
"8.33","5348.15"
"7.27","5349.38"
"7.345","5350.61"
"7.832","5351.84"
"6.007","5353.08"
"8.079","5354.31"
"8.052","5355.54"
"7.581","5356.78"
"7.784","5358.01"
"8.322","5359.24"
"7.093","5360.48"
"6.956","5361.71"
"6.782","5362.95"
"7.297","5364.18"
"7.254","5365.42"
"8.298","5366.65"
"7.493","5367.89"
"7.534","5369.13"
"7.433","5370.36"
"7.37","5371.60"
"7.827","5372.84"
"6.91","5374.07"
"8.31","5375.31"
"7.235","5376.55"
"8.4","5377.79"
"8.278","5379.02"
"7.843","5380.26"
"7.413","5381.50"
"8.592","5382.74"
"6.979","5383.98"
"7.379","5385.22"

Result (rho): 5154.70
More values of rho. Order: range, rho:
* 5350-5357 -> 5354.31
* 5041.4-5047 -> 5043.17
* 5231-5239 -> 5236.05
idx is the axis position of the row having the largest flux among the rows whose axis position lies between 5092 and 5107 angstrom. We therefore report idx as 5093.35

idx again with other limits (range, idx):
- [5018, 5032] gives 5023.47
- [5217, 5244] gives 5236.05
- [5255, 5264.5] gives 5256.58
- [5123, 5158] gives 5134.56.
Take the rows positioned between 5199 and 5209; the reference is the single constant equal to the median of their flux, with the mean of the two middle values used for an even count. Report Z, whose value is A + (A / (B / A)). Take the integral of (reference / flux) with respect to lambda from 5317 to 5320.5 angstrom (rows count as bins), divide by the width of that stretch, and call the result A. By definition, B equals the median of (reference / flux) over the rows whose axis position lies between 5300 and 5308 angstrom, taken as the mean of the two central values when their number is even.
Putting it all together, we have 2.11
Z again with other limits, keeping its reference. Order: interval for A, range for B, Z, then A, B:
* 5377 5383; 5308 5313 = 2.03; 1.02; 1.03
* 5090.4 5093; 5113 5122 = 1.80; 0.93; 0.98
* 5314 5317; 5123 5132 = 2.49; 1.15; 0.98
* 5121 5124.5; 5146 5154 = 2.06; 1.02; 1.02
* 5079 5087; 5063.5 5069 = 1.94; 0.96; 0.95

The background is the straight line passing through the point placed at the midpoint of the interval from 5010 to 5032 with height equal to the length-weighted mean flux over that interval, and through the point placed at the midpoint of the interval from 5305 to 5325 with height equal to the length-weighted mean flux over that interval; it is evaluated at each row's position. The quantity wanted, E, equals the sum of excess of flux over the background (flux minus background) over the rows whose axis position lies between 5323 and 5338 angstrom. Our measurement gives 0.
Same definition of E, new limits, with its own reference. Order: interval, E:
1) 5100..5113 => -8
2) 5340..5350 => 2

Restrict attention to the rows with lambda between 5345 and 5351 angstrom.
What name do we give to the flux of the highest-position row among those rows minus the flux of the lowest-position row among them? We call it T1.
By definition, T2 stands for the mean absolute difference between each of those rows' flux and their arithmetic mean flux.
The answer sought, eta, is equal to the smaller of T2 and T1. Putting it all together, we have -1.3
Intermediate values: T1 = -1.3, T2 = 0.58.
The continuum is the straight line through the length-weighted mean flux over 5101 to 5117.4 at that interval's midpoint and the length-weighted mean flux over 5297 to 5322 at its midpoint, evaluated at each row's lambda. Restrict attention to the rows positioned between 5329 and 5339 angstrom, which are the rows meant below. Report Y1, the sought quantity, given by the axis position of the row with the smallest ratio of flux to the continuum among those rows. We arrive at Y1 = 5338.31 angstrom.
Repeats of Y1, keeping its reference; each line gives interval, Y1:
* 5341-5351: 5342.00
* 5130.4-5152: 5132.20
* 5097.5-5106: 5102.74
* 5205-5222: 5220.40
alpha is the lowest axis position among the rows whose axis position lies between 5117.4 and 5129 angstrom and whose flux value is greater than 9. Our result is 5120.40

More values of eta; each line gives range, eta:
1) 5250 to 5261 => 0.2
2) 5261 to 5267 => 0.0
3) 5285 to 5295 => 0.3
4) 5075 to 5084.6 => -0.4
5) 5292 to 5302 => 0.3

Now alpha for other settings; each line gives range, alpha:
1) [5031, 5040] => 5031.57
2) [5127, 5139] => 5134.56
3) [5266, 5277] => 5271.13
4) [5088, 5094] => 5089.83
